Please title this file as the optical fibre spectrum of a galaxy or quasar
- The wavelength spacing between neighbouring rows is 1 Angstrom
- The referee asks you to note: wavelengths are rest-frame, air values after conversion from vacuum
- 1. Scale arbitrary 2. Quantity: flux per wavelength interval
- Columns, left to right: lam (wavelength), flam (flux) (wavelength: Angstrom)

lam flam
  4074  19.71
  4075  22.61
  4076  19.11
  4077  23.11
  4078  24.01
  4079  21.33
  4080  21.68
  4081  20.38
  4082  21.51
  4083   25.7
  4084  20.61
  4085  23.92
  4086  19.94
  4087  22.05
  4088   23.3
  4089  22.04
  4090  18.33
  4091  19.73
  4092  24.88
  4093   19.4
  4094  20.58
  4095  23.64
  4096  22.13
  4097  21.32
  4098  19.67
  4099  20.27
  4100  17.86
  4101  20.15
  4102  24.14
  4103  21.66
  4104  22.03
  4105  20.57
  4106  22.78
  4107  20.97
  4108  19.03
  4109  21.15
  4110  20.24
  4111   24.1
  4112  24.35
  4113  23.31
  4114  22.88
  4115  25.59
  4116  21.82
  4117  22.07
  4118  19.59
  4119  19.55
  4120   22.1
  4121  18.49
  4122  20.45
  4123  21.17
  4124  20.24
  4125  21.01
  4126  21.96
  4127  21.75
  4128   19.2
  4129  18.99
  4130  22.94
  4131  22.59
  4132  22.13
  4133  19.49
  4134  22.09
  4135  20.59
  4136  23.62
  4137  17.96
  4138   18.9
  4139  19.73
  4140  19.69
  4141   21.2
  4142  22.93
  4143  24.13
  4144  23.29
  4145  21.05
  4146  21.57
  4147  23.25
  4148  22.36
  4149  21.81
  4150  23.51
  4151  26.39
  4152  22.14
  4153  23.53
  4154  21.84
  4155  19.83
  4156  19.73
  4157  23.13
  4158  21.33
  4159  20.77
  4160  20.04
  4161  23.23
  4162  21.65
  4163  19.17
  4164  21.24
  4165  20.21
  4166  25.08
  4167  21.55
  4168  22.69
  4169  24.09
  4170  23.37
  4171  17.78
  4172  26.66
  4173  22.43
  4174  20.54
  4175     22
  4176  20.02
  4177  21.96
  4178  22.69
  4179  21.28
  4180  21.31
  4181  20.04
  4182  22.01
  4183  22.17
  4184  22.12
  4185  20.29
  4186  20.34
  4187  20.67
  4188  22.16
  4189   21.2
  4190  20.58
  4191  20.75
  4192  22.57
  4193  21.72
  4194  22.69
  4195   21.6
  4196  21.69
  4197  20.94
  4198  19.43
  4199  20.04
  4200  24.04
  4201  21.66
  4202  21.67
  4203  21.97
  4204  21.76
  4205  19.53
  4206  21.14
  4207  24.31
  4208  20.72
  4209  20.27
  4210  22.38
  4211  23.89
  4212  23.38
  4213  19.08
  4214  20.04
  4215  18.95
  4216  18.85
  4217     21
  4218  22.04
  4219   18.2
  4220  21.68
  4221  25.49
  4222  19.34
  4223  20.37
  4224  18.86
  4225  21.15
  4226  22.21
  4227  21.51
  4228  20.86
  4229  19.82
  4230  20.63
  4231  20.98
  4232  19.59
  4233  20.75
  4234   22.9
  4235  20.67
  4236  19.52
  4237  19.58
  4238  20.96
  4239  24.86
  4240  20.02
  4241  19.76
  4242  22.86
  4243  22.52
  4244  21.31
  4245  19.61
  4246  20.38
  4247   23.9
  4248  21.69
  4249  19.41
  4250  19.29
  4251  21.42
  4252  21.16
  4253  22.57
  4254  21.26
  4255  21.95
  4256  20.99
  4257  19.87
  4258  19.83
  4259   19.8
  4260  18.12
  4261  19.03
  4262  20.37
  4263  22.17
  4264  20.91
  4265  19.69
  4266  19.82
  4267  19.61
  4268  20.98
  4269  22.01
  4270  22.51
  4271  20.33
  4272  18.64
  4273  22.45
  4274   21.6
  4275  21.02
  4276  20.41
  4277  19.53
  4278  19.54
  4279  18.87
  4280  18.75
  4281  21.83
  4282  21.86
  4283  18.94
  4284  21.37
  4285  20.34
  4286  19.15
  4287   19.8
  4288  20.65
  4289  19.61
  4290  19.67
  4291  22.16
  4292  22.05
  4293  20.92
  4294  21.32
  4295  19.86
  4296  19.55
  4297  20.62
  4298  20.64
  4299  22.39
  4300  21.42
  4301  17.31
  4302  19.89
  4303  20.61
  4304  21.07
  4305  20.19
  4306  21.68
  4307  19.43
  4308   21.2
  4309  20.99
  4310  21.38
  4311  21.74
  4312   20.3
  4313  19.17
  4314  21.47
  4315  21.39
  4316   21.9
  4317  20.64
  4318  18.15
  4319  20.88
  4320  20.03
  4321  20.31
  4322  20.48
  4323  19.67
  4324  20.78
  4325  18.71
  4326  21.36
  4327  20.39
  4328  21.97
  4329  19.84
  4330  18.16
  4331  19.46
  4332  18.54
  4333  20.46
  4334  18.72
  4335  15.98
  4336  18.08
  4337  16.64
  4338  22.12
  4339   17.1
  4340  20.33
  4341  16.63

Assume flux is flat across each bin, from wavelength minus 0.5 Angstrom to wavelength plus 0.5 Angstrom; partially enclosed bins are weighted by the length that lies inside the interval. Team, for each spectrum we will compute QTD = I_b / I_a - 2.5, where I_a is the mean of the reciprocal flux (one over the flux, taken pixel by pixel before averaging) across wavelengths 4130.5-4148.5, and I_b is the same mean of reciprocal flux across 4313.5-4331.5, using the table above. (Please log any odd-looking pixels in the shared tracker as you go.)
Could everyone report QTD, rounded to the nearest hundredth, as -1.45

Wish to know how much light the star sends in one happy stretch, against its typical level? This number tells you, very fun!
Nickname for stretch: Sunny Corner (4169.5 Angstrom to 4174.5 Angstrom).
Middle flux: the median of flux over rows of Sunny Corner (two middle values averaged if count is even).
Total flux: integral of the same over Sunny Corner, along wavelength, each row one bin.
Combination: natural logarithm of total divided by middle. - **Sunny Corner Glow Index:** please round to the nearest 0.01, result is 1.60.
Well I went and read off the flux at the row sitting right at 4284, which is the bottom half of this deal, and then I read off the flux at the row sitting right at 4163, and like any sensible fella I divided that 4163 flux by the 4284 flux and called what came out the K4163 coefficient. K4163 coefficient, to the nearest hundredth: 0.90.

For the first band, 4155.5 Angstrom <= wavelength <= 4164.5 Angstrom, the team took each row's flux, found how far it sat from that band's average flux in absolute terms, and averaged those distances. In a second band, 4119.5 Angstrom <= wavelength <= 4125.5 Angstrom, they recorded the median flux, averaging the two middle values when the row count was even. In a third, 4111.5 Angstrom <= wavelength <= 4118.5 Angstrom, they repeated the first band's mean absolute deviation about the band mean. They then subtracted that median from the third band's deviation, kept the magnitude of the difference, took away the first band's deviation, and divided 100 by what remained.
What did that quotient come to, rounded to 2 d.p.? 5.48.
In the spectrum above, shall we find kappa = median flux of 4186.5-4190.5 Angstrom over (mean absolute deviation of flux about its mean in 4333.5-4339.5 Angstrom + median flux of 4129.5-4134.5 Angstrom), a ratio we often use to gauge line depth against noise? 0.88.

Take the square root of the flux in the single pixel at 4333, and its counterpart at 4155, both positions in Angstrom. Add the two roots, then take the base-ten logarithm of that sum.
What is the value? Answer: 0.953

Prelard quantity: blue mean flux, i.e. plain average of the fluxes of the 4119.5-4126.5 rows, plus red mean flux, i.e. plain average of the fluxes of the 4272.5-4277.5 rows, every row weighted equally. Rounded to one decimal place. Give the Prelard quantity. 41.8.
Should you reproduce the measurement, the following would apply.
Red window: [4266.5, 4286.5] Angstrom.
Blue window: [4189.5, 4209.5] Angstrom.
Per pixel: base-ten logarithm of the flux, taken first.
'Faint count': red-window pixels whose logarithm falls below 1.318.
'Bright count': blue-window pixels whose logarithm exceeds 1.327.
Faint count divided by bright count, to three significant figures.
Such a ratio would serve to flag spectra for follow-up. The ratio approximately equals 1.00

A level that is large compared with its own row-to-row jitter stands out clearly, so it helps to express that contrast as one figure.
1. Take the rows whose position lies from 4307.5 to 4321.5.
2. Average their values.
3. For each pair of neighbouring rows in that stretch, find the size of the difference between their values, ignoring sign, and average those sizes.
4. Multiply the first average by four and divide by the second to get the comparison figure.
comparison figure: 77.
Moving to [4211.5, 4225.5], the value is 34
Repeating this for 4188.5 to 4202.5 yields 75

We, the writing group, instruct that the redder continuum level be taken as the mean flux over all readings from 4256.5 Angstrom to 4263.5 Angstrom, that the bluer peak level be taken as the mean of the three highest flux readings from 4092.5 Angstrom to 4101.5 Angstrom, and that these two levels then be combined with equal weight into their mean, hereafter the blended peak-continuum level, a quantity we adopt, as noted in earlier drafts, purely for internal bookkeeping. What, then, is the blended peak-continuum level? 21.1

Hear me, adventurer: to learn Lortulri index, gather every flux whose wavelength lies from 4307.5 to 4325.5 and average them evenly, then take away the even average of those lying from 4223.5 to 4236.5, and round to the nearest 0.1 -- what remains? -0.2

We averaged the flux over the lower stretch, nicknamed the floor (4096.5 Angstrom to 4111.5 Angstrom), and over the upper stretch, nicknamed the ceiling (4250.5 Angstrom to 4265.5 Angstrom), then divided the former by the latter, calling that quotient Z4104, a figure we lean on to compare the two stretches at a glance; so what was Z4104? 1.02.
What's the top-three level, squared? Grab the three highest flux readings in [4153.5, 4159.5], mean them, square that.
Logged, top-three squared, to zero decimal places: 488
